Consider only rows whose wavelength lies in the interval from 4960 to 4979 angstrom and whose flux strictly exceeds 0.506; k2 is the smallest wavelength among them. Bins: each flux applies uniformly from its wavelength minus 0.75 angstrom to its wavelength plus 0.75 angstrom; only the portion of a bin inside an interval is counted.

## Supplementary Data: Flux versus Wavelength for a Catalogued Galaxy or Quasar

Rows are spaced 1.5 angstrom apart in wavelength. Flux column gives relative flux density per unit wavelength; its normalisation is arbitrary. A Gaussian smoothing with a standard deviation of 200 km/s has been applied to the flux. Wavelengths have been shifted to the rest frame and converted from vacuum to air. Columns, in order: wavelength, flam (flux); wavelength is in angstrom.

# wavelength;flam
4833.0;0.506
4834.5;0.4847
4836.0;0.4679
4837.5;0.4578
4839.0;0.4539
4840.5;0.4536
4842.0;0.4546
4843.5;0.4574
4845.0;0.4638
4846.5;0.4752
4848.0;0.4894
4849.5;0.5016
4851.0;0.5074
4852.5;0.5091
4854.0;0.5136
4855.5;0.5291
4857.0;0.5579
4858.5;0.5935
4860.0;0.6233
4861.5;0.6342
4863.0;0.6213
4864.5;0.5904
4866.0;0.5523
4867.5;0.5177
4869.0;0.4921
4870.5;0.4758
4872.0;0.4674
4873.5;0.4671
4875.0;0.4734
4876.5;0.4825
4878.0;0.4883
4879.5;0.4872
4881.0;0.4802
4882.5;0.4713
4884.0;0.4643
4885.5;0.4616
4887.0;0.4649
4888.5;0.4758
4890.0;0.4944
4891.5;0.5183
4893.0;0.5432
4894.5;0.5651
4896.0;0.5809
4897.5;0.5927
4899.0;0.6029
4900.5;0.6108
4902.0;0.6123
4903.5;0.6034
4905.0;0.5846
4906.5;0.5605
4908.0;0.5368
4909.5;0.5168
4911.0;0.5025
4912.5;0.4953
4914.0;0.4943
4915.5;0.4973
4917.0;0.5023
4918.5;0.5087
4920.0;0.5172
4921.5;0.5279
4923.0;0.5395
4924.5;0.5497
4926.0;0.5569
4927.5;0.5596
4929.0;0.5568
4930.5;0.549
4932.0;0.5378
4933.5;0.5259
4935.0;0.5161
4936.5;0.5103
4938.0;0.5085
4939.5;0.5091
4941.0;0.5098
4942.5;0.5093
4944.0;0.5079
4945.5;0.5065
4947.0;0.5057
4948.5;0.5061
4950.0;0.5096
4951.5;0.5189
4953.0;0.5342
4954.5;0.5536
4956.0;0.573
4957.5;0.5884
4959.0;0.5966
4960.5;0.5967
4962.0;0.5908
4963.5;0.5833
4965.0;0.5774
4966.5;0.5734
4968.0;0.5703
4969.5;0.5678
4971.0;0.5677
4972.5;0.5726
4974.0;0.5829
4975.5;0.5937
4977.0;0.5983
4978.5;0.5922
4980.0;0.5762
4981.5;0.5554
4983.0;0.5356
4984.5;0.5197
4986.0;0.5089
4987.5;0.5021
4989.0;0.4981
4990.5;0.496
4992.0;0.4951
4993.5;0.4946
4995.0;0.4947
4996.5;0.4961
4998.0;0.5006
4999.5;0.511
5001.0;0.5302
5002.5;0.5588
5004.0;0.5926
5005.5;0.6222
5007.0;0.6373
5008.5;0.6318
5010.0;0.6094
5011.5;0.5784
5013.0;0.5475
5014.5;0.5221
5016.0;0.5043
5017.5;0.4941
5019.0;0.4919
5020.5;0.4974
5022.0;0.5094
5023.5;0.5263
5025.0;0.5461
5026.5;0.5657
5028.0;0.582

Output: 4960.5 angstrom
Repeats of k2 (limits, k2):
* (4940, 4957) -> 4941.0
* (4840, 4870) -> 4851.0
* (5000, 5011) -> 5001.0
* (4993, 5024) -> 4999.5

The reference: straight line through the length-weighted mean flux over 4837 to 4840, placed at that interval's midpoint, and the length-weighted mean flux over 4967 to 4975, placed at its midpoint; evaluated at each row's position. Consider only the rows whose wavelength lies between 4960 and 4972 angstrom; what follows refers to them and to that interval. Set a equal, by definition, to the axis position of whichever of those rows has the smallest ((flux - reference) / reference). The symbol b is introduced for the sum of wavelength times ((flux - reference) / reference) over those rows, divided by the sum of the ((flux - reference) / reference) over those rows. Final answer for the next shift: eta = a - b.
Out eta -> 9.6 angstrom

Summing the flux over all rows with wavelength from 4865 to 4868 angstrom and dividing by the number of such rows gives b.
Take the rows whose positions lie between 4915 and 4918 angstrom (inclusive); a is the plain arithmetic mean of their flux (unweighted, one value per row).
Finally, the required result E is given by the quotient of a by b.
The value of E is 0.93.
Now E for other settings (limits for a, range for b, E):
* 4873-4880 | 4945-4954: 0.93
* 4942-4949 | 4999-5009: 0.87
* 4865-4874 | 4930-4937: 0.94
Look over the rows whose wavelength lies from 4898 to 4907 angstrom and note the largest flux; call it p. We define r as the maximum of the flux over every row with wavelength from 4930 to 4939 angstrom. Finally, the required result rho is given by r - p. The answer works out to -0.06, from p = 0.6123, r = 0.549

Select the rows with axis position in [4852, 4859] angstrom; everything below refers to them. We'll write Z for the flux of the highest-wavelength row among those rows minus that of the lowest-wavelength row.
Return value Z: 0.08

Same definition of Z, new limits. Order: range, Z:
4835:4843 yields -0.01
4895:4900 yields 0.02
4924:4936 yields -0.03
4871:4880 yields 0.02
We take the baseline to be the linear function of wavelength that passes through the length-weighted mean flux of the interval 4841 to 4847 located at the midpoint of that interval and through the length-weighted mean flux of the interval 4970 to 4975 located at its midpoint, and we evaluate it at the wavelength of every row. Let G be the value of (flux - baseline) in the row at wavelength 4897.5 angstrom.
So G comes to 0.08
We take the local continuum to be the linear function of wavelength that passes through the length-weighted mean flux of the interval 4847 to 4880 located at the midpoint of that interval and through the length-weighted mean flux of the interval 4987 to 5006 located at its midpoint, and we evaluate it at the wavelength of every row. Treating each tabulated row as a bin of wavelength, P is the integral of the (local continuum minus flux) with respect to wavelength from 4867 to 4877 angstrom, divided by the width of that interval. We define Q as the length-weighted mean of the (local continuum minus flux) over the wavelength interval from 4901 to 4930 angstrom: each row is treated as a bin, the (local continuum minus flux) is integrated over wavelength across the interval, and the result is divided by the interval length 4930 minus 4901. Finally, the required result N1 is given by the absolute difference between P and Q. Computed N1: 0.059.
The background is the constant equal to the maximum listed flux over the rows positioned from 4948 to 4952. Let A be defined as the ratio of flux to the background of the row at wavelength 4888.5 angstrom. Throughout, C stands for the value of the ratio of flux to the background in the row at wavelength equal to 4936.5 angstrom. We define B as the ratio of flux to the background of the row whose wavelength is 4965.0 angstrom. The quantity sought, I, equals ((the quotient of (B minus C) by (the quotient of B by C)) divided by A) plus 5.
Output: 5.12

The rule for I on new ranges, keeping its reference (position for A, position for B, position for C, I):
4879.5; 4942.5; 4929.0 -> 4.89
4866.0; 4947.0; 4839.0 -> 5.08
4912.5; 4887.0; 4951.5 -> 4.88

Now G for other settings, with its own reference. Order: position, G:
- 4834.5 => 0.03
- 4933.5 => -0.01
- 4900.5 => 0.10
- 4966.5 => 0.00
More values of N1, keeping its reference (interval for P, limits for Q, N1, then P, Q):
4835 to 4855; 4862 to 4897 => 0.031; 0.049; 0.02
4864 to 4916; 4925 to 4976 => 0.029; 0.005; -0.02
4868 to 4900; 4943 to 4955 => 0.016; 0.022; 0.01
